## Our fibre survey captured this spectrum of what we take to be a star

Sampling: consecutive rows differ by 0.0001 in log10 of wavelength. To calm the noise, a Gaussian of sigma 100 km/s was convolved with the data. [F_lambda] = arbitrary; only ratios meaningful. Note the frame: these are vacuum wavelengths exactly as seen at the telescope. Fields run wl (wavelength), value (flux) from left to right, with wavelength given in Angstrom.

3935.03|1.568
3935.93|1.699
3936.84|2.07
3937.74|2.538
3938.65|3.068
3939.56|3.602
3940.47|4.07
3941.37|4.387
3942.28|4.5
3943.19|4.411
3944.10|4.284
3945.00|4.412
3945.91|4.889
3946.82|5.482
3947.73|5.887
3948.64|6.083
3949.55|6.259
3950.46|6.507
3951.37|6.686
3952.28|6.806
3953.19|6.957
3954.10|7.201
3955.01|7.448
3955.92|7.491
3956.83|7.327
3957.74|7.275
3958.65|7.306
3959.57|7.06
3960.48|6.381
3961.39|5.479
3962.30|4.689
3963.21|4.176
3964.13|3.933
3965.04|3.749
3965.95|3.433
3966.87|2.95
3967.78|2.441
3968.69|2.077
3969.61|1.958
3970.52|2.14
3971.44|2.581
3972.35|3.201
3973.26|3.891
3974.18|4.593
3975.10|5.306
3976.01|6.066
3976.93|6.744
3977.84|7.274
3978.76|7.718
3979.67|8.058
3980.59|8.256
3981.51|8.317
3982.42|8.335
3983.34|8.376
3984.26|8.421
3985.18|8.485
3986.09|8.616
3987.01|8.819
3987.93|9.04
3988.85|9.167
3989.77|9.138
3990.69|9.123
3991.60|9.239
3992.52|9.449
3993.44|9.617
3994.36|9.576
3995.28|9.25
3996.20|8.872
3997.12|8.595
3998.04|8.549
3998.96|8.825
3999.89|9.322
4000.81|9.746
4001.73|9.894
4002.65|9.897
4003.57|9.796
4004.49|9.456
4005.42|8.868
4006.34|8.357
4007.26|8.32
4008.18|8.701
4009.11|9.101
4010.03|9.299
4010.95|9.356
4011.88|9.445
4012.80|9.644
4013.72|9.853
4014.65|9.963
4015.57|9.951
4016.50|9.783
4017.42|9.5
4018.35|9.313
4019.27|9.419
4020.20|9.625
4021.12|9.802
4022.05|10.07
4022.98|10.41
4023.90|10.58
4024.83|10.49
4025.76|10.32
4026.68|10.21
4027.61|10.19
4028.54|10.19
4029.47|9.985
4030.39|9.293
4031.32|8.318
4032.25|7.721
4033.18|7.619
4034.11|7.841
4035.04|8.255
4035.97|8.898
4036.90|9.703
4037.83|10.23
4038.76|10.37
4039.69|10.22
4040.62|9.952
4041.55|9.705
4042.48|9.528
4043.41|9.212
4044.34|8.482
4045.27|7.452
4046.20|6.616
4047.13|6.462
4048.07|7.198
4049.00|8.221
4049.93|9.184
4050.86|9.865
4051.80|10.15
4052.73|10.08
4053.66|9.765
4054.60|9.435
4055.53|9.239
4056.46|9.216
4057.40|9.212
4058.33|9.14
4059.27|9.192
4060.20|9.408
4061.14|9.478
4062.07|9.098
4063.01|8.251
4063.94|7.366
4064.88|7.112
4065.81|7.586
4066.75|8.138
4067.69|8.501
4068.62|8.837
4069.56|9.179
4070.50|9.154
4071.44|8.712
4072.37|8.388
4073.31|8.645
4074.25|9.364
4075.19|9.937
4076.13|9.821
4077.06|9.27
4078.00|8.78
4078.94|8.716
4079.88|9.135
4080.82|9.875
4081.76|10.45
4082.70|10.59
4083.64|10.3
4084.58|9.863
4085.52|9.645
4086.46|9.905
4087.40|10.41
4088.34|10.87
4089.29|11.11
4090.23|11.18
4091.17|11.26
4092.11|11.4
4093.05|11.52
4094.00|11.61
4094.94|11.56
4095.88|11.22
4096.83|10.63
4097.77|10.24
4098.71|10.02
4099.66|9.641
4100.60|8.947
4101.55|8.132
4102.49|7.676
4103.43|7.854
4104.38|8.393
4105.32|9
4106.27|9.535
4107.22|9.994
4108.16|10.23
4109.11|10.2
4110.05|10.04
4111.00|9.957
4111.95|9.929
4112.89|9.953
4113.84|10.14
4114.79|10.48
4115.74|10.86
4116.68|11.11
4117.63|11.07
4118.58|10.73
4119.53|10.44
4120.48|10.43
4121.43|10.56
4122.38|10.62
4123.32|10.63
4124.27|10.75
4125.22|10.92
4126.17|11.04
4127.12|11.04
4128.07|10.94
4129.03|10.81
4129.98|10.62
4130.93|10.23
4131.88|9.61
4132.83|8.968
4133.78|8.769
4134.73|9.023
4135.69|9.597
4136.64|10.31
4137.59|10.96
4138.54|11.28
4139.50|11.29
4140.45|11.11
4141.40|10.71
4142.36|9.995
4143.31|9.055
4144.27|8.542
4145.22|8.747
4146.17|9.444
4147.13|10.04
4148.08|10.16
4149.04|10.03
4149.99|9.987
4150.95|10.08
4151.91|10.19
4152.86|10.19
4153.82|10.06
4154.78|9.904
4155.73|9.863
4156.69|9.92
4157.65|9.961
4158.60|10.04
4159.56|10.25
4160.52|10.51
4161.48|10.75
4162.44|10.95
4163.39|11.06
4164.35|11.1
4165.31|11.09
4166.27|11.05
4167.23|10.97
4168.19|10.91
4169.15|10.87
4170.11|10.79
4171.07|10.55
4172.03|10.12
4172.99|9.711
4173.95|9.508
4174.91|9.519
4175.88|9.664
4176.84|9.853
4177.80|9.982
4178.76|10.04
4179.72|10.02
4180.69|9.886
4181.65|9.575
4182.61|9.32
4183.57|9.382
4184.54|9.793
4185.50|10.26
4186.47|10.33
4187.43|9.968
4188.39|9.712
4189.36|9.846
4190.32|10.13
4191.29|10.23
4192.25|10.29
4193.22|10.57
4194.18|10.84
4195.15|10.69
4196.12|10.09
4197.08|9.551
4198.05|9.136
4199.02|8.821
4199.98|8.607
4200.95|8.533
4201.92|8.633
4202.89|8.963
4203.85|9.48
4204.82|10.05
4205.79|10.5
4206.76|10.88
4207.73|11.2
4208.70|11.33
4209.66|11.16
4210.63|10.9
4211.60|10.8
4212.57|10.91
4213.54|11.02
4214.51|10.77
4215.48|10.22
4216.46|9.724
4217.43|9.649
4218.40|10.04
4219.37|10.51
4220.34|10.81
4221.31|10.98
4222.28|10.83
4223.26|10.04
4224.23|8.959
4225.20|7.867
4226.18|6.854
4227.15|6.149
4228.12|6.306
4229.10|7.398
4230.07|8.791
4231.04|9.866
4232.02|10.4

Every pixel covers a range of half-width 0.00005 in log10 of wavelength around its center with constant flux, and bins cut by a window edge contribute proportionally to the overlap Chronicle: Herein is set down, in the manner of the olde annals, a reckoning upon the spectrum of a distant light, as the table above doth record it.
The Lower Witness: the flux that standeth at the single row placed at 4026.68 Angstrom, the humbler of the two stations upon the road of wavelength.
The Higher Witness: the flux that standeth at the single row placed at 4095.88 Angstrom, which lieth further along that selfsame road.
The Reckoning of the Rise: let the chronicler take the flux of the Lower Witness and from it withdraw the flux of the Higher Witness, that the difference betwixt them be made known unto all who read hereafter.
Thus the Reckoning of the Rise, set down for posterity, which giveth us -1.0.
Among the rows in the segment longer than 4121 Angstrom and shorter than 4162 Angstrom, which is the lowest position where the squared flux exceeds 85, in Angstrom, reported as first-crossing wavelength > 4121.43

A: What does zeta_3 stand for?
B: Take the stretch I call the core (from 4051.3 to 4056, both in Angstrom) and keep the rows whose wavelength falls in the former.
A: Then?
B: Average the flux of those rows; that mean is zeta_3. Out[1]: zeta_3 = 9.7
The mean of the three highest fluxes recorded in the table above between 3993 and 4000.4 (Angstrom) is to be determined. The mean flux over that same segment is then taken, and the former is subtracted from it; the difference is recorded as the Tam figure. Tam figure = -0.43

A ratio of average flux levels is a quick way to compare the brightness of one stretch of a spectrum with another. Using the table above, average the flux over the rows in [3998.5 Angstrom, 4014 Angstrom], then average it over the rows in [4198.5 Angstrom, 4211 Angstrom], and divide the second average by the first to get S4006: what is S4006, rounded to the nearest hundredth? 1.07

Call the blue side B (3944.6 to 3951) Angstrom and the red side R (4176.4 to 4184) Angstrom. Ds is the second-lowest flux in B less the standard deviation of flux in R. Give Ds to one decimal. 4.6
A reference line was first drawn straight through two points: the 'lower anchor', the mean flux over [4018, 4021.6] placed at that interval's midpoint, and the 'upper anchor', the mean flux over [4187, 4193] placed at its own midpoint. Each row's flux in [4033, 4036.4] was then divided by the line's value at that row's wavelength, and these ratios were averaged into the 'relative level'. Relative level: 0.85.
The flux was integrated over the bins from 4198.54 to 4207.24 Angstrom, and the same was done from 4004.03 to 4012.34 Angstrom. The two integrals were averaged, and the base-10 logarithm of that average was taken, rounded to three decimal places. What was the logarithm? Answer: 1.893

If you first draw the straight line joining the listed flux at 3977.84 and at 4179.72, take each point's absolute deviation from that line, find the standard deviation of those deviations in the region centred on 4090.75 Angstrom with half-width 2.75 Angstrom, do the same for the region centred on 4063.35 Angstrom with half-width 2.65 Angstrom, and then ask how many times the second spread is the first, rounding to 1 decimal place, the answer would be 2.0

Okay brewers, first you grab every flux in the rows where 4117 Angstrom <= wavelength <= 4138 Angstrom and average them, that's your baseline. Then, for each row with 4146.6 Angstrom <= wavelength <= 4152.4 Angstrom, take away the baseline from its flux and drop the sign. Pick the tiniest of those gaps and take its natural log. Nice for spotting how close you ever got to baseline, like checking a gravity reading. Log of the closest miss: -1.7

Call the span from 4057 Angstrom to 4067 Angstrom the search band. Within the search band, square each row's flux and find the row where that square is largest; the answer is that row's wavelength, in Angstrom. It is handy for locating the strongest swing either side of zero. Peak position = 4061.14 Angstrom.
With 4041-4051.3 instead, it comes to 4050.86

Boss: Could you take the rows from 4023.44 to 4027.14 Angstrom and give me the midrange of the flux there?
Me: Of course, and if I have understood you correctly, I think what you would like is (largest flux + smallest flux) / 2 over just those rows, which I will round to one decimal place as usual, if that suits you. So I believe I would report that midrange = 10.4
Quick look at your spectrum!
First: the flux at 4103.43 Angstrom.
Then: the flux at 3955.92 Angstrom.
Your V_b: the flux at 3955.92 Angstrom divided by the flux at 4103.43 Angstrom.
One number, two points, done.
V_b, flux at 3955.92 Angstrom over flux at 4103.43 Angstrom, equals 0.95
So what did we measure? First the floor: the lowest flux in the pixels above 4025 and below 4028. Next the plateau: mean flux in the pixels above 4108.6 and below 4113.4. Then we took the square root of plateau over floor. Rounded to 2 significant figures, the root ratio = 0.99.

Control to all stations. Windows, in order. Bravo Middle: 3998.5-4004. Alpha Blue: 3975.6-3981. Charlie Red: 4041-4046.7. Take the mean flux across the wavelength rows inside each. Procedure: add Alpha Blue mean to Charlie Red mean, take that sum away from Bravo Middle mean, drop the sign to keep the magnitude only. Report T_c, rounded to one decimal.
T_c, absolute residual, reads 6.3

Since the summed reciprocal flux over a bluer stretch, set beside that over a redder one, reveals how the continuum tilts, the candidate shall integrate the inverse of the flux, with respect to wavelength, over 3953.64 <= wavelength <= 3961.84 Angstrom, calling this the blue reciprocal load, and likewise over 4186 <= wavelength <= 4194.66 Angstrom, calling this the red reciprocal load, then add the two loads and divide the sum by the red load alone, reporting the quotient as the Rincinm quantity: 2.39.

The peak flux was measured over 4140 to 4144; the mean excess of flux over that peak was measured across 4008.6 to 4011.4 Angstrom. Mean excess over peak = -1.9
